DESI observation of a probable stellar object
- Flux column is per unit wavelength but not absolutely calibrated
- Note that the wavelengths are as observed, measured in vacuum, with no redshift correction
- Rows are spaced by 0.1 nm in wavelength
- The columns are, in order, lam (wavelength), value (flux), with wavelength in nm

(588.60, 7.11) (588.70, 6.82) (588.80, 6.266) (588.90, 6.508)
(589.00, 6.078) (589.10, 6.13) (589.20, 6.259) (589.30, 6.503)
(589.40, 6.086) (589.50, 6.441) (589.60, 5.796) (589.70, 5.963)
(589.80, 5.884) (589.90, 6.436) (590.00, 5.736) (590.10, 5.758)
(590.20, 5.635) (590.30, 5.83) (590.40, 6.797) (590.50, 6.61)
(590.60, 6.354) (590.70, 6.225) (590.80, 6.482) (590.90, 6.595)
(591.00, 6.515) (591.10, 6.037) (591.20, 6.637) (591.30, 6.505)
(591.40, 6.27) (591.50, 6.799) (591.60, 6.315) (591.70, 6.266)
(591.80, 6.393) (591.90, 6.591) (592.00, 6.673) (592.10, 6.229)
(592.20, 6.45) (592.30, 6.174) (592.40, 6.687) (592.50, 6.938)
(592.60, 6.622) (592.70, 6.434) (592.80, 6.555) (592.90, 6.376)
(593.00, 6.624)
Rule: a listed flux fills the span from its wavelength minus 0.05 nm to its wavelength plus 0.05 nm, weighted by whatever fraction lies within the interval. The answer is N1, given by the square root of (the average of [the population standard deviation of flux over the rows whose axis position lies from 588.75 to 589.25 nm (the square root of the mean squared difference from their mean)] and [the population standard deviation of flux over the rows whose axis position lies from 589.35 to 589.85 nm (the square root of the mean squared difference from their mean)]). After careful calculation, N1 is 0.43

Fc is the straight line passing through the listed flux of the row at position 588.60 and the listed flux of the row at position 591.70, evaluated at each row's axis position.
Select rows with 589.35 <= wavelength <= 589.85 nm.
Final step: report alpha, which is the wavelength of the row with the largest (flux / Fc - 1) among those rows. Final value 589.50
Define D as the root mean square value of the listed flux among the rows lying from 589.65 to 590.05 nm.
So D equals 6.0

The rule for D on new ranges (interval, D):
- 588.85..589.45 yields 6.3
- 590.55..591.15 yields 6.4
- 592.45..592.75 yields 6.7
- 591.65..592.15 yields 6.4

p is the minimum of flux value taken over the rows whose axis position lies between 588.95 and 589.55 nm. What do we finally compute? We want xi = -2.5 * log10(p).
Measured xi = -1.96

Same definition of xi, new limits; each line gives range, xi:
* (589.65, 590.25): -1.88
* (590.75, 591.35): -1.95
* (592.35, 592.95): -2.01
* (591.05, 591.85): -1.95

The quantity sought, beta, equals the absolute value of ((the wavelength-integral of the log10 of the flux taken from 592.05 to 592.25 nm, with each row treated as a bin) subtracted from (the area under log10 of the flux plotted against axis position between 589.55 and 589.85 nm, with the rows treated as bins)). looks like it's 0.07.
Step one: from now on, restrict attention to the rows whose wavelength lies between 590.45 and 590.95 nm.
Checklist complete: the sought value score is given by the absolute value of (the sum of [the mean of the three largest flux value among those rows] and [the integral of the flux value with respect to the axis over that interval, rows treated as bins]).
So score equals 9.8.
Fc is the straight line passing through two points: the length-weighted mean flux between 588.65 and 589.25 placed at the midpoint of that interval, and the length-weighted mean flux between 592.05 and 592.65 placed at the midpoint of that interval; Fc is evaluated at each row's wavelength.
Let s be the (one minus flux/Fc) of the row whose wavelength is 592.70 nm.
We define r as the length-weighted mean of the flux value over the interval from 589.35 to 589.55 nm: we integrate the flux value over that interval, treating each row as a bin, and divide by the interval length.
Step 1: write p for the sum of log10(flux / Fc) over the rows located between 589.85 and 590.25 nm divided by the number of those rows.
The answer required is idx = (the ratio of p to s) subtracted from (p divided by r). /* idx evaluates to 2.4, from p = -0.037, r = 6.26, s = 0.02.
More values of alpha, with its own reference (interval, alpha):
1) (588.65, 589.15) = 588.70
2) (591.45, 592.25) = 592.00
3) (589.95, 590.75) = 590.40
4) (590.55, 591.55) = 591.50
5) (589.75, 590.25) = 589.90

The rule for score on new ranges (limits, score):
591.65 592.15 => 9.8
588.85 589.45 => 10.2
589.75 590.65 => 12.1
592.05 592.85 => 12.0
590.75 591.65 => 12.5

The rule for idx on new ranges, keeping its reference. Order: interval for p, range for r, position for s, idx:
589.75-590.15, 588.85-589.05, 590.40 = -0.5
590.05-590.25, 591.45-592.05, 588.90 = -1.9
